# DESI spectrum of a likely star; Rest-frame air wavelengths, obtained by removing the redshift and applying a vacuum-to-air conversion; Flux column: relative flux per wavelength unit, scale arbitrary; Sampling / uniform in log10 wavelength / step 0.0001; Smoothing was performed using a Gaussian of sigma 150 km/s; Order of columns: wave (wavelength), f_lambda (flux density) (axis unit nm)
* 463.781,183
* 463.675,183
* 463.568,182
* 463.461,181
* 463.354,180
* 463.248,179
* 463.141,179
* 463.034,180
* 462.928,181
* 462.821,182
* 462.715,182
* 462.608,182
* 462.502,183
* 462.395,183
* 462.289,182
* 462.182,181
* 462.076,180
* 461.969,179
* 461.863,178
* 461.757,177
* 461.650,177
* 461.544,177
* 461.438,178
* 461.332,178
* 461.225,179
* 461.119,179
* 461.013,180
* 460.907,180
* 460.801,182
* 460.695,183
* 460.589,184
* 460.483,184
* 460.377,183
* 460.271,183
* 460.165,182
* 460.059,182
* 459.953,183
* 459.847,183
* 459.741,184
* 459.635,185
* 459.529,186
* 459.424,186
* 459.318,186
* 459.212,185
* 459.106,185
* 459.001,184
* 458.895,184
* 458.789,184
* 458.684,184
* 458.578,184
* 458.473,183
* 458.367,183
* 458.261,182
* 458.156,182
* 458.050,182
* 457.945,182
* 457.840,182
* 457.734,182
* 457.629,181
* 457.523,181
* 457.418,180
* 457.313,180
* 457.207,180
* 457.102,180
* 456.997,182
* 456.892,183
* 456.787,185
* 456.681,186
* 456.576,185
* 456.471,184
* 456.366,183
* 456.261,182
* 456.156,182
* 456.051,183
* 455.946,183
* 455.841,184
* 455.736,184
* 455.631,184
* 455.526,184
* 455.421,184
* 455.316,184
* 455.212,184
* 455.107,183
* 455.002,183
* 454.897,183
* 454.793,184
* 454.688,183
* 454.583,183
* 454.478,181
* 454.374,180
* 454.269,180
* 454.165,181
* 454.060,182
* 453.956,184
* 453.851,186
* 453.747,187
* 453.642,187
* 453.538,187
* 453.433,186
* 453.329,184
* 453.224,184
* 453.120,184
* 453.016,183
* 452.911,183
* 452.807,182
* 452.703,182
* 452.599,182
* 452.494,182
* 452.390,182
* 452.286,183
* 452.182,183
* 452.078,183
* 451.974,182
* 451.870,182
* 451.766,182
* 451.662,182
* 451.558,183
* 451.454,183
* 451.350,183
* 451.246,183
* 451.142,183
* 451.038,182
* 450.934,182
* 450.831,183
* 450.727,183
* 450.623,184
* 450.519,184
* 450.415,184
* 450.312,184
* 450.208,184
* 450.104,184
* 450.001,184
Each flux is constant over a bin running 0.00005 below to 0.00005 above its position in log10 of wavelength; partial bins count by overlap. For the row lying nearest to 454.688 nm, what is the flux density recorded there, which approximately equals 183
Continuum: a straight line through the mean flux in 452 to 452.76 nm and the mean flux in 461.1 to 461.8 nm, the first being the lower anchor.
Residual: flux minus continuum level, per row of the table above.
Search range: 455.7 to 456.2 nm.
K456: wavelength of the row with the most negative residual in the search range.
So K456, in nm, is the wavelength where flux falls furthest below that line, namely 456.156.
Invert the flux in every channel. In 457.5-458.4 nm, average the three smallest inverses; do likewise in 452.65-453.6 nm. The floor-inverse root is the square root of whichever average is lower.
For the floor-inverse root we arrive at 0.0734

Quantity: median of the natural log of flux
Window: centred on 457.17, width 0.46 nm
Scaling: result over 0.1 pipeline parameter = 51.9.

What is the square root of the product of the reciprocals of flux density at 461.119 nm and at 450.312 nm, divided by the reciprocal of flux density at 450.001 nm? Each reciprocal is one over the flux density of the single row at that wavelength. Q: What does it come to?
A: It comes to 1.01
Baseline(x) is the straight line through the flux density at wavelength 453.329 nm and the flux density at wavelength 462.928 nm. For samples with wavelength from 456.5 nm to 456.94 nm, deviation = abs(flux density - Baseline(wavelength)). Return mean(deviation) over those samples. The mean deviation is 1.8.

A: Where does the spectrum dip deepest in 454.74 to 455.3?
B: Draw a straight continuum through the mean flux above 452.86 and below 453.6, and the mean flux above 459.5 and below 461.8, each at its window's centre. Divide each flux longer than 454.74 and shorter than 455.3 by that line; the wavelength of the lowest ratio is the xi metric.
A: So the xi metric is 454.897 nm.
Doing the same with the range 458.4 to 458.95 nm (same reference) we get 458.473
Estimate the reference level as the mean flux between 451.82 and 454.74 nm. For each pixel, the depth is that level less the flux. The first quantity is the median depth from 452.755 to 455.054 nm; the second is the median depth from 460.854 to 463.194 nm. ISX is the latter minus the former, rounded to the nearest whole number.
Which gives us 3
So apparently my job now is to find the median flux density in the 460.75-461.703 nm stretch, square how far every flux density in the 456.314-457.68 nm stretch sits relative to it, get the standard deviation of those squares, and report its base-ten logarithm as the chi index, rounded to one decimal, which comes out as 1.2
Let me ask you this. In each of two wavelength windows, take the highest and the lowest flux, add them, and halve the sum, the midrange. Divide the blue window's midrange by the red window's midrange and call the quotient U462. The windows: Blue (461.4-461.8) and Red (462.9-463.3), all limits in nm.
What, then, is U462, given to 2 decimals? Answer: 0.99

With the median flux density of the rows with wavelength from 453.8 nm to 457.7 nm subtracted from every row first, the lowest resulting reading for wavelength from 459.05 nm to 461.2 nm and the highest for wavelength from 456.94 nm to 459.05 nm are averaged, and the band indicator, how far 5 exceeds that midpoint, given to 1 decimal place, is 6.5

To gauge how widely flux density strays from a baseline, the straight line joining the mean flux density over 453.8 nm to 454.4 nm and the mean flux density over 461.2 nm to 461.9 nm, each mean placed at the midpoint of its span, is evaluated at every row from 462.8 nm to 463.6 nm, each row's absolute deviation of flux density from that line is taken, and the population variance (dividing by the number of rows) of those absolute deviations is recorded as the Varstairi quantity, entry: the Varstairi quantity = 1.27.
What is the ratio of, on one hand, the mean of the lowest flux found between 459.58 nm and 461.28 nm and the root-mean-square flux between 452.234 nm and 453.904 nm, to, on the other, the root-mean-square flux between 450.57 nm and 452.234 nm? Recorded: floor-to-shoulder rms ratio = 0.994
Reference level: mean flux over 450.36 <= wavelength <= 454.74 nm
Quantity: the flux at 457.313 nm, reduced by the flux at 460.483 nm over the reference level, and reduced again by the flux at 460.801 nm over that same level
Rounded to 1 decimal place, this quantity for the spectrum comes 178.0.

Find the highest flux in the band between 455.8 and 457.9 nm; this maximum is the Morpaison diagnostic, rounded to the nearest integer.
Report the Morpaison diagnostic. 186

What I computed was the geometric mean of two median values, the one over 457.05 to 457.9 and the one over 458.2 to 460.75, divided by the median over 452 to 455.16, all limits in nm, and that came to 1.00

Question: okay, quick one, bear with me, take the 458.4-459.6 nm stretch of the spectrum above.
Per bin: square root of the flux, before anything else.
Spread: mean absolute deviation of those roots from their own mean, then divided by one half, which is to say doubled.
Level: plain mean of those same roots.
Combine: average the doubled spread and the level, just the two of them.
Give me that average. 6.83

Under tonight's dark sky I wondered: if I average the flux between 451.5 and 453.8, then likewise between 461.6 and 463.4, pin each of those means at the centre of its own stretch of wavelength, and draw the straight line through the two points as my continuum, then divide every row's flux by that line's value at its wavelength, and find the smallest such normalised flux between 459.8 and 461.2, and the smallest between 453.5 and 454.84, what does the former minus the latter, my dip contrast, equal 0.006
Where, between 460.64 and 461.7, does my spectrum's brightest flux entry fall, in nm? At 460.695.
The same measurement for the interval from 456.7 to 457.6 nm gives 456.787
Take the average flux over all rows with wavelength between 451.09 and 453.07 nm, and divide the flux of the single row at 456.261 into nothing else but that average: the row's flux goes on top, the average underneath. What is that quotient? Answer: 0.997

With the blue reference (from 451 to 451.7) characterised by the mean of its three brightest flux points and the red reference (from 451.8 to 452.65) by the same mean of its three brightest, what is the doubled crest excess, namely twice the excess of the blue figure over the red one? 0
